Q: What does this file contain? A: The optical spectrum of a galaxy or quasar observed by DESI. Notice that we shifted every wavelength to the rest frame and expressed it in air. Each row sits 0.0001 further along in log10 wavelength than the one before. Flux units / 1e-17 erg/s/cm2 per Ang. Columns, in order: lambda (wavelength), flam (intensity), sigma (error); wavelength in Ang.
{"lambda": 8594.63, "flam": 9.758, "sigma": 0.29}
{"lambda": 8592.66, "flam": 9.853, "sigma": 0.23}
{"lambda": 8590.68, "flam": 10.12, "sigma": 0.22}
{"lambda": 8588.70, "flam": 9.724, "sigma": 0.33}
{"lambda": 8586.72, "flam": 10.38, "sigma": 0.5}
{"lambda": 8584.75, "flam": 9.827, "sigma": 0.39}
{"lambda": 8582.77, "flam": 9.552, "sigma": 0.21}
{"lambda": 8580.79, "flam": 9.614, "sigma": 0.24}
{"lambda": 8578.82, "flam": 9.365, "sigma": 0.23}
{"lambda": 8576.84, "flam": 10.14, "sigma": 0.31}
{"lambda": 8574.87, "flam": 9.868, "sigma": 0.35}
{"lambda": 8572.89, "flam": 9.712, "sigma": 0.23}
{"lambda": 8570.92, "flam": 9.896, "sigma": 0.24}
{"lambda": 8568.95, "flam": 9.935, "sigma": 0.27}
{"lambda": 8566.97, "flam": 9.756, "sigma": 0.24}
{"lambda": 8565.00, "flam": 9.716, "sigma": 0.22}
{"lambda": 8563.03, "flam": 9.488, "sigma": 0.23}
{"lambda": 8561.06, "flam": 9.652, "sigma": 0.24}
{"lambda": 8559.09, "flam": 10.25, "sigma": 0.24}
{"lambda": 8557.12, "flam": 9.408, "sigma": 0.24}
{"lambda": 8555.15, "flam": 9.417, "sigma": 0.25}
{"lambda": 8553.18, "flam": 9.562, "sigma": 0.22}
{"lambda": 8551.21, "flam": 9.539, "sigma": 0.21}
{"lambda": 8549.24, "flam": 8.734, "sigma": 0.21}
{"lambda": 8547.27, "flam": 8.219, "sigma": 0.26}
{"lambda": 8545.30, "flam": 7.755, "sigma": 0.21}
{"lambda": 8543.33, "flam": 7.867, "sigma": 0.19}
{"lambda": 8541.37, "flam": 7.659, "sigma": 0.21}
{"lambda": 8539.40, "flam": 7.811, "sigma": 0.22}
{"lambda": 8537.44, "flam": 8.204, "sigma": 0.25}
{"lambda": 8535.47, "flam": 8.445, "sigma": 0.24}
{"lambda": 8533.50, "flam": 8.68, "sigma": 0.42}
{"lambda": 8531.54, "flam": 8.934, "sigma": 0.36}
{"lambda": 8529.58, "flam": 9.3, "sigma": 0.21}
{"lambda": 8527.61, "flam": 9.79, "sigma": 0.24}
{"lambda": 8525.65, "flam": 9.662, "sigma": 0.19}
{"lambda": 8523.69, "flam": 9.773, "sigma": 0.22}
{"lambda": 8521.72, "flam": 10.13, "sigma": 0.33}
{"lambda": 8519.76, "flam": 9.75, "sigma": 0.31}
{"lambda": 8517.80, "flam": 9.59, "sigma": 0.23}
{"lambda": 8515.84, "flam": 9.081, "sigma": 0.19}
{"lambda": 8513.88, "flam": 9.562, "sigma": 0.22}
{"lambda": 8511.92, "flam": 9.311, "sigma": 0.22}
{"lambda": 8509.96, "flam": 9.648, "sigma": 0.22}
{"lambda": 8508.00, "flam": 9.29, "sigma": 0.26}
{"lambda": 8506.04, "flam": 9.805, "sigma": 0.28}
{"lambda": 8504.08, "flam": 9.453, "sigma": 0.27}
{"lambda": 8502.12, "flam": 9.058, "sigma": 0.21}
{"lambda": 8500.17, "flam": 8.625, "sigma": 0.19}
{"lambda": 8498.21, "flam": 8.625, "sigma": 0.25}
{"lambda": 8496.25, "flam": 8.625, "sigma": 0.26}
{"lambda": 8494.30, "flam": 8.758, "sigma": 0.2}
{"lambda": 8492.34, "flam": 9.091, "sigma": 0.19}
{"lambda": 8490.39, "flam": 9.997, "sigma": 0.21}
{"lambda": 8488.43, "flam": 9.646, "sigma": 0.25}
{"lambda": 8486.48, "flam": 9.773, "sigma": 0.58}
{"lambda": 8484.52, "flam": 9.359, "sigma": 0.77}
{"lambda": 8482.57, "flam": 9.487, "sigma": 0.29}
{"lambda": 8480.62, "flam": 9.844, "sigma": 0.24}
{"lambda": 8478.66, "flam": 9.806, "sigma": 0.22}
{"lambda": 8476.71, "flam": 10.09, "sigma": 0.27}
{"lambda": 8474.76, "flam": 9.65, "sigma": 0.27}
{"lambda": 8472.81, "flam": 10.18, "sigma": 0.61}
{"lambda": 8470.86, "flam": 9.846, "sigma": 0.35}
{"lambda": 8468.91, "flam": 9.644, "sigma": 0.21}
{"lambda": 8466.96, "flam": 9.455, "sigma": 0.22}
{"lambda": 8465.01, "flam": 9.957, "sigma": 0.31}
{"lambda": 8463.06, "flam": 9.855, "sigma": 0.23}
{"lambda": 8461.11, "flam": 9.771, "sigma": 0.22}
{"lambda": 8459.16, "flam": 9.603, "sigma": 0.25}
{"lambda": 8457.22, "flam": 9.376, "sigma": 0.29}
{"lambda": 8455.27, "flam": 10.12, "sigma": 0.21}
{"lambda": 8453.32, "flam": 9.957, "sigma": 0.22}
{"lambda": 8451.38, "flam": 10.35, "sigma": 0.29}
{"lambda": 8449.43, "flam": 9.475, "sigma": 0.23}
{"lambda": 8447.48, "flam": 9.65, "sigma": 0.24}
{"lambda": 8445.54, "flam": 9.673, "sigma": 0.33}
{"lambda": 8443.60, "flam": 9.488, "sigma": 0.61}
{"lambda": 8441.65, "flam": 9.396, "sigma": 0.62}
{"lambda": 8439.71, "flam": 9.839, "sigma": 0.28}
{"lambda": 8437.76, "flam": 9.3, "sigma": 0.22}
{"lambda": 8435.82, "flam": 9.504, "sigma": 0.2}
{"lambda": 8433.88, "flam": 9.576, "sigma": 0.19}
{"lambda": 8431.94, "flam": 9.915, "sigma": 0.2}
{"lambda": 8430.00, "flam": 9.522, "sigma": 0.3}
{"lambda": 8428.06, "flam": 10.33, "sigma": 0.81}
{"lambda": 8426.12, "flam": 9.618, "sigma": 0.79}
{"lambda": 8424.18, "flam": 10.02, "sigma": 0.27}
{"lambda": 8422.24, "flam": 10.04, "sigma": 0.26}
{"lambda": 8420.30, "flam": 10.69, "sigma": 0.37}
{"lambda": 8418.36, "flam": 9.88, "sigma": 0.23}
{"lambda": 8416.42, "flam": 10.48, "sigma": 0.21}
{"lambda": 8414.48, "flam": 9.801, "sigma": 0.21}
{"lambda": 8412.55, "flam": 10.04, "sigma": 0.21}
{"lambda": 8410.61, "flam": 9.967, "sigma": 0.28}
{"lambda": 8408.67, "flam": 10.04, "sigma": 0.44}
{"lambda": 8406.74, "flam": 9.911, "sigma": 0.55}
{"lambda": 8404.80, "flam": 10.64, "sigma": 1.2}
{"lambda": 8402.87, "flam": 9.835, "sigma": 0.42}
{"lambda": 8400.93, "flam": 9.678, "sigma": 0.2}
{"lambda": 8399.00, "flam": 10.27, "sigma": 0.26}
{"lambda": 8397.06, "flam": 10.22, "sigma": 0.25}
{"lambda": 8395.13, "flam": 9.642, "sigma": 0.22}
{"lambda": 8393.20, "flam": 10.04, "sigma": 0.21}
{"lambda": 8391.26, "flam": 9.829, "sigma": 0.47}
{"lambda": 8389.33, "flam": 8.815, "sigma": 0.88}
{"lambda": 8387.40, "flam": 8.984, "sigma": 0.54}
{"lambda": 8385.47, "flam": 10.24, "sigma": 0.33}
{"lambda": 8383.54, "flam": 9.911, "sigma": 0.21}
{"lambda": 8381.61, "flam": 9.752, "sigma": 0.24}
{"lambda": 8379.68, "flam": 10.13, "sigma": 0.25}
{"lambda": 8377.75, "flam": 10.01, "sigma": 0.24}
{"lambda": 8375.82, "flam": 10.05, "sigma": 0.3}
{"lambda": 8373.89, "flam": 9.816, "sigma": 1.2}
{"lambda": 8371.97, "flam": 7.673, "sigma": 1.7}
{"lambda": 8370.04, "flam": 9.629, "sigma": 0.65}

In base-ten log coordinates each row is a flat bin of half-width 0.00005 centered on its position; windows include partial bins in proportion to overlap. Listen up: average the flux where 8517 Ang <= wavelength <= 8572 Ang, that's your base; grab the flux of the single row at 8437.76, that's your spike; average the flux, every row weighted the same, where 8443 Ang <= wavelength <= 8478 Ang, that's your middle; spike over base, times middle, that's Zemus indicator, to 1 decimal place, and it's 9.9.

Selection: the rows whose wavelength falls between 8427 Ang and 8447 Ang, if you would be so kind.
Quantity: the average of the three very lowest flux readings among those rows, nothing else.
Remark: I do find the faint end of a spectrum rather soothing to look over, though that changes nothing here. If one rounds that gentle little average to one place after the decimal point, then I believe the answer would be 9.4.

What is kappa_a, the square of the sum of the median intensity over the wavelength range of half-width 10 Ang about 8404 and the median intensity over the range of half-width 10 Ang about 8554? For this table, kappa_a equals 379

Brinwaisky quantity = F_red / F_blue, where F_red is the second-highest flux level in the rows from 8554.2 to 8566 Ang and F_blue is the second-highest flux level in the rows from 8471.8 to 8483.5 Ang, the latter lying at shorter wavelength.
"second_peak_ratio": 0.963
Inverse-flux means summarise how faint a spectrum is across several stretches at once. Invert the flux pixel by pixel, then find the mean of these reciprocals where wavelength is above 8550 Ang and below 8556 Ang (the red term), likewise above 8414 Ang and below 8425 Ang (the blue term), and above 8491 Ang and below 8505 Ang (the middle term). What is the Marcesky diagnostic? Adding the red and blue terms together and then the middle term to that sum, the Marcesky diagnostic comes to 0.316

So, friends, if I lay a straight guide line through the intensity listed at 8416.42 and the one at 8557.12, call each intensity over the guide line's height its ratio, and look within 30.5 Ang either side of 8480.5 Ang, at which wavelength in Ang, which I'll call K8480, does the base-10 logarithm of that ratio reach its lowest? 8496.25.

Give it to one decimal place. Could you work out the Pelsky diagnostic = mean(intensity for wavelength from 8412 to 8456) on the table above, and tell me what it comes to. 9.9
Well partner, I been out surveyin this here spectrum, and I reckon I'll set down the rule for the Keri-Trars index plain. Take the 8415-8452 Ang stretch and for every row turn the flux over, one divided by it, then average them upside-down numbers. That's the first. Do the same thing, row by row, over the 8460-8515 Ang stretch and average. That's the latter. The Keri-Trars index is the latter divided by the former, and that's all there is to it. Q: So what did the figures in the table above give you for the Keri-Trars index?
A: 1.034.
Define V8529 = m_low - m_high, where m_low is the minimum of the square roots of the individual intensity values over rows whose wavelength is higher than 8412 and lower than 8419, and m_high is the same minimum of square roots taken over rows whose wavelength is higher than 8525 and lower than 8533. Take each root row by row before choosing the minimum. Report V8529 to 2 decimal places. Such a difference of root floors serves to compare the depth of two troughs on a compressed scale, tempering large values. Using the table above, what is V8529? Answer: 0.14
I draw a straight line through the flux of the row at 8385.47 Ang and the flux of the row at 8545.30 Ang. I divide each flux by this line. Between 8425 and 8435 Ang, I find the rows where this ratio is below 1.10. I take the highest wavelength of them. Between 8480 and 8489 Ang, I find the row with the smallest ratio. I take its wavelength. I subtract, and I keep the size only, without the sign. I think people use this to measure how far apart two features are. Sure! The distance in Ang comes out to 50.6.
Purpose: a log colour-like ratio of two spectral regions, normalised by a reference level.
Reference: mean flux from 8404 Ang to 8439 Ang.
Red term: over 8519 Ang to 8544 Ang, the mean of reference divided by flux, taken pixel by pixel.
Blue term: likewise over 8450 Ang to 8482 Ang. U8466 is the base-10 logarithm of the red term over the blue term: 0.046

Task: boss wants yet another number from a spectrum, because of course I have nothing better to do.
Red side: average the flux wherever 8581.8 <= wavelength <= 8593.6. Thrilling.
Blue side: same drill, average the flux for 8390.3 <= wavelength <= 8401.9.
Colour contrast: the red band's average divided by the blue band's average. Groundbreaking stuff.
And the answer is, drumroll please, 1.00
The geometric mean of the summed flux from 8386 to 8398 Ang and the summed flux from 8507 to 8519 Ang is 57.0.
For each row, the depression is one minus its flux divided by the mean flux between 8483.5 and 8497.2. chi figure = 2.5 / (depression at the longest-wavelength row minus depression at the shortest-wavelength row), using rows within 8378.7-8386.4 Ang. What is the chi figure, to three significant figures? -212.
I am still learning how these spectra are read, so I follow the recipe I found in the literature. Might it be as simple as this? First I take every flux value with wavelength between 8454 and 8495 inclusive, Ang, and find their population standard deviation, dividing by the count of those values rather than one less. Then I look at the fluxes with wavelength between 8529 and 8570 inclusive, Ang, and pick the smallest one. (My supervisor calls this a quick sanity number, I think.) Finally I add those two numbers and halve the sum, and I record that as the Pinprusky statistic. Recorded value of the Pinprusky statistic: 4.00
